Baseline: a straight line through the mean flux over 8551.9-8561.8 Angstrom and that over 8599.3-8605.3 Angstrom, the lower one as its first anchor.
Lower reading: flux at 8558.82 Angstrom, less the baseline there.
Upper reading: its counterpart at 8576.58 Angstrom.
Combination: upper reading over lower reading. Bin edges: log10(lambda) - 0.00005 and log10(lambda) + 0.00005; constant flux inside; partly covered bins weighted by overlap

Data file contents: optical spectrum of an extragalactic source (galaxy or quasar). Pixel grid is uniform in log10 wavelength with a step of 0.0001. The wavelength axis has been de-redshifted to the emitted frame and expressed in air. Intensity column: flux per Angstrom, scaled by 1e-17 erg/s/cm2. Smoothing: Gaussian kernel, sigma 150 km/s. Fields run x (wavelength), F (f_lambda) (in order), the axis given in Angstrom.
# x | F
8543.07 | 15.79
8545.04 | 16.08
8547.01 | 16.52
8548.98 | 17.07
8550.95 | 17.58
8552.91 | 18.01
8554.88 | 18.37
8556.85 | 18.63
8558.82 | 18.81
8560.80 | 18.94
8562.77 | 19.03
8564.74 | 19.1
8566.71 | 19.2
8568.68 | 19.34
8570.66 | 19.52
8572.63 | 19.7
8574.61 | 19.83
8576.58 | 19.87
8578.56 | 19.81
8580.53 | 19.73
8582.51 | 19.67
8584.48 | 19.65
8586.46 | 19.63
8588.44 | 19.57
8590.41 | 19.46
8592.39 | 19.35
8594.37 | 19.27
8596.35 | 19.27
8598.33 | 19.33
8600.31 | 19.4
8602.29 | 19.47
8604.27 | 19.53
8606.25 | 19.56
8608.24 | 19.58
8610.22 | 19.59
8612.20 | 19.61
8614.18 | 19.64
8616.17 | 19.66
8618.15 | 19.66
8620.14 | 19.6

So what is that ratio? 4.2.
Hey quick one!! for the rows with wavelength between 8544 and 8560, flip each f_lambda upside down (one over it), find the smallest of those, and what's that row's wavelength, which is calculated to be 8558.82 Angstrom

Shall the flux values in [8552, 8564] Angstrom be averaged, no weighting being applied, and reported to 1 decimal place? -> 18.6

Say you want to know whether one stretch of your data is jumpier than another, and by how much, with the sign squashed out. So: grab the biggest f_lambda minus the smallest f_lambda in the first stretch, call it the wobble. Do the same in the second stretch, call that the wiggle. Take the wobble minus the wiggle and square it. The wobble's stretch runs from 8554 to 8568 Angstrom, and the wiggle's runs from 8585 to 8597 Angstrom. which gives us 0.22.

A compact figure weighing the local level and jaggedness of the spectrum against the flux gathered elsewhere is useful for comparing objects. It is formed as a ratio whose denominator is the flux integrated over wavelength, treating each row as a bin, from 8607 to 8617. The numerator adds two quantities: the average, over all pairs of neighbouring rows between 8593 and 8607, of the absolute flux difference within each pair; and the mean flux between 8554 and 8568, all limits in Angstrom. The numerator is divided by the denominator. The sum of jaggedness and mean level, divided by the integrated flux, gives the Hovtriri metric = 0.10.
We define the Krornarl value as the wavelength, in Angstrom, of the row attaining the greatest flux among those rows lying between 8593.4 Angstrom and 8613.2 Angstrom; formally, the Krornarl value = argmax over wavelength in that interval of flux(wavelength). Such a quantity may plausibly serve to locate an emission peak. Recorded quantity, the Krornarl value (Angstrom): 8612.20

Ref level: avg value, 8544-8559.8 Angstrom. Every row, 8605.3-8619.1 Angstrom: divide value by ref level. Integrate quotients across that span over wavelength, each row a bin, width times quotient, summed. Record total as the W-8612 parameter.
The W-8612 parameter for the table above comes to 15.4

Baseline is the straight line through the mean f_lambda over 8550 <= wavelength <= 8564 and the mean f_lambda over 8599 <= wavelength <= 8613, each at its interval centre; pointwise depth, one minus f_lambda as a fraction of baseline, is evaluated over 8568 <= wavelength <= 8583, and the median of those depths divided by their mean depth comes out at 1.0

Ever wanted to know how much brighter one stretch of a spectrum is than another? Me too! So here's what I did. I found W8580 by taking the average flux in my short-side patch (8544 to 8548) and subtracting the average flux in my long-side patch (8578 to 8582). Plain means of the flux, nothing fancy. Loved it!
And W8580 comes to -3.5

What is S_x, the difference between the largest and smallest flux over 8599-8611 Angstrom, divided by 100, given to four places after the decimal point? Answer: 0.0019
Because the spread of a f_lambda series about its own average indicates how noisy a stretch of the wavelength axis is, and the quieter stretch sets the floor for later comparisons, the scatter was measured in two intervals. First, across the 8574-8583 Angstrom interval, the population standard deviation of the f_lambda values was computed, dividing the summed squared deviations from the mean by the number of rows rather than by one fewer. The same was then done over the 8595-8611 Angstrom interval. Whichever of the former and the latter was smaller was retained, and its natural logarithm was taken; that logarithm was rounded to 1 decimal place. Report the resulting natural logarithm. -2.6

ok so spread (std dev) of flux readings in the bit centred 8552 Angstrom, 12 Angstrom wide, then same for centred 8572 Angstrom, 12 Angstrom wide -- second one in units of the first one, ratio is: 0.34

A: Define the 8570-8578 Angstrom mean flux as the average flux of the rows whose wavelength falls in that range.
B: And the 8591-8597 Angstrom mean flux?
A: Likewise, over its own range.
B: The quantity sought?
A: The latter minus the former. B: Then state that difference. -0.4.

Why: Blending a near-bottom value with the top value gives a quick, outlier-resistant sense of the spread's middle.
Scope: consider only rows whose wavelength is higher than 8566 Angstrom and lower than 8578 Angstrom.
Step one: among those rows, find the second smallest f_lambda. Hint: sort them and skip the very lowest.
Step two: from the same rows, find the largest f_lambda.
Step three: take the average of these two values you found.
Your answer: 19.6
